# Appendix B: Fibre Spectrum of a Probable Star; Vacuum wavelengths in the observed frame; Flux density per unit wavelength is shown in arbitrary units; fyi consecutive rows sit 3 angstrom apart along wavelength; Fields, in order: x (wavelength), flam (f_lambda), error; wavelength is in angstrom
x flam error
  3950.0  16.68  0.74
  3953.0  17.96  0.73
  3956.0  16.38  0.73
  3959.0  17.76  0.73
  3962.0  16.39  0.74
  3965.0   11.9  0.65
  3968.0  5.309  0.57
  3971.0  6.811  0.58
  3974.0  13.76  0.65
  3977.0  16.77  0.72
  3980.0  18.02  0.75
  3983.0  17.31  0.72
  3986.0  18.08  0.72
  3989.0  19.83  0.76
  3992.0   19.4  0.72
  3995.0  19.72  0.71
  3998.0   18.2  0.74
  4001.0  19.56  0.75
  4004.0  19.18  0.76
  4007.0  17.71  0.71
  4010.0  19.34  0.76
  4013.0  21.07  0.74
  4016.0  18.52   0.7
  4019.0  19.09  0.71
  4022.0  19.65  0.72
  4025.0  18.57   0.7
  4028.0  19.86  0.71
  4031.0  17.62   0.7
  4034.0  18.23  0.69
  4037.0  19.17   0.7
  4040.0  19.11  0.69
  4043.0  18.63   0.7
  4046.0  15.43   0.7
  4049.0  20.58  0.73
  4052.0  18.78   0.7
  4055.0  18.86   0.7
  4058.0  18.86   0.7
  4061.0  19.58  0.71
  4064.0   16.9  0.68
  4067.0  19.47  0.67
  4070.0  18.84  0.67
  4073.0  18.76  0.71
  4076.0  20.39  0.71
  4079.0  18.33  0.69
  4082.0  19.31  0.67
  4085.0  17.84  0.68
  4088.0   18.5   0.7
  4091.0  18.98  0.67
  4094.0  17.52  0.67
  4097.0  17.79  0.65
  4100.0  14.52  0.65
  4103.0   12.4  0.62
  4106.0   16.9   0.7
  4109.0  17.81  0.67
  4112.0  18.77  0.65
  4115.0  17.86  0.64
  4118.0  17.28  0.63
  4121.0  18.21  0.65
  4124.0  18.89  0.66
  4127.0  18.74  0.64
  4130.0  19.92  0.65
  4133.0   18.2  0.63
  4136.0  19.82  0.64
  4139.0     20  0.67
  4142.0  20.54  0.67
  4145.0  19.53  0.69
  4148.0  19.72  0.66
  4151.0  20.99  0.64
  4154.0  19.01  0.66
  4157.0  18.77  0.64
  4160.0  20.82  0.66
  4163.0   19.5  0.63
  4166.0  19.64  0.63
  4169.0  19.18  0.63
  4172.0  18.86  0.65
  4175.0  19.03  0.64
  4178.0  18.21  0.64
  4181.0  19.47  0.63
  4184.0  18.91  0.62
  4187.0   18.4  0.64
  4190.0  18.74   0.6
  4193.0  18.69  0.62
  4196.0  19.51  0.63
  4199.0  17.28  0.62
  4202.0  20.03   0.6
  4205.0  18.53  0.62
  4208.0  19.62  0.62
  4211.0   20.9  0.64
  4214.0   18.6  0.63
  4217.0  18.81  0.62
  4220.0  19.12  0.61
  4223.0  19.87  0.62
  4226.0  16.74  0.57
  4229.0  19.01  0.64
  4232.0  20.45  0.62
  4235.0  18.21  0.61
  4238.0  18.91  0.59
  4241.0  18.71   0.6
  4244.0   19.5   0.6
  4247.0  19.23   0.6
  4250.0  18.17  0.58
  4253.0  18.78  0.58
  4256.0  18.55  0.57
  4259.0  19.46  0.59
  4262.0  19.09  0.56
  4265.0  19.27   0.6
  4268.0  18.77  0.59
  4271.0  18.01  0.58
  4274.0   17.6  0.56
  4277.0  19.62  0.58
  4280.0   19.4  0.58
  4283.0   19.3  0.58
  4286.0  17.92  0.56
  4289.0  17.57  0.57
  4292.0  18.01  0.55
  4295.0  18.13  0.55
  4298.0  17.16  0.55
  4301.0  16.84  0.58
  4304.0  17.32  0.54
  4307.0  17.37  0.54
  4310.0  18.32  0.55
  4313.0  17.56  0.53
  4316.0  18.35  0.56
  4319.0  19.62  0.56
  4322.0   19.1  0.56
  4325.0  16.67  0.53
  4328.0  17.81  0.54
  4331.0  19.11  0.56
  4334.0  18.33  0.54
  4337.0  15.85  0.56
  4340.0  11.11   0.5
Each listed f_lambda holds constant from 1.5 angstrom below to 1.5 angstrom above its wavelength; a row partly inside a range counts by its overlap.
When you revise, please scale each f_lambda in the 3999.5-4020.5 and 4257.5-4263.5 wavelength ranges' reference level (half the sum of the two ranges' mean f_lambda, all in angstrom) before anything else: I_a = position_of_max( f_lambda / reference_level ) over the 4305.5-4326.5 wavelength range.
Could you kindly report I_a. 4319.0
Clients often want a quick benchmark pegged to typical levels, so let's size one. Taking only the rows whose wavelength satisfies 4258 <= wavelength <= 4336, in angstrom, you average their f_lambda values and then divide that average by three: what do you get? 6.1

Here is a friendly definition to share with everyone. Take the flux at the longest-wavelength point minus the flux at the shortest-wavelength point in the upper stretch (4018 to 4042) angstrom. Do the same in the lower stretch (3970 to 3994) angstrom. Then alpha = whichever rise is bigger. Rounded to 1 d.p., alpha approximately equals 12.6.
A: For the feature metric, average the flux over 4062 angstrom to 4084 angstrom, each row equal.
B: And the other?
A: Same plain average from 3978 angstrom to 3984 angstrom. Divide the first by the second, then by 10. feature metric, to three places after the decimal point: 0.107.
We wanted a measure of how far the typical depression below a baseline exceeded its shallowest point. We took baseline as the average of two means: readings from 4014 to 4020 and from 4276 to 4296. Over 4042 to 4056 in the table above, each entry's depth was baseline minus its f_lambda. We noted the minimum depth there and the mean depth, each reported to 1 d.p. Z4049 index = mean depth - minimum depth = 2.1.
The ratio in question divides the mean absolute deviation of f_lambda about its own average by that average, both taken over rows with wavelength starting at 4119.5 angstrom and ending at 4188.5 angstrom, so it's 0.033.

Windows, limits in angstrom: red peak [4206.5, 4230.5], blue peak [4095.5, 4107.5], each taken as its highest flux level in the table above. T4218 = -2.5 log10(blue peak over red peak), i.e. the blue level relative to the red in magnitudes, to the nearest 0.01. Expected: 0.17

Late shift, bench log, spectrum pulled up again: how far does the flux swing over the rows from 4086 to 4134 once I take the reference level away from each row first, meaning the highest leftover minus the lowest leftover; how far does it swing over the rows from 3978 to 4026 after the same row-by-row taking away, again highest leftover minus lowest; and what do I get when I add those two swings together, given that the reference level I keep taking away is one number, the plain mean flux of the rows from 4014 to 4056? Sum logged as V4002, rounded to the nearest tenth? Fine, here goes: 11.3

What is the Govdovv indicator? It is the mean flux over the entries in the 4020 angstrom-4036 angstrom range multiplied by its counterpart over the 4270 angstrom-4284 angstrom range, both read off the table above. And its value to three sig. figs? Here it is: 353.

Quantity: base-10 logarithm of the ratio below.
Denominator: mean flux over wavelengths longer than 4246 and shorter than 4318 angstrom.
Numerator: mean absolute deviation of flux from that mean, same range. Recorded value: -1.4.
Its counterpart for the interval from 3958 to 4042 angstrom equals -0.9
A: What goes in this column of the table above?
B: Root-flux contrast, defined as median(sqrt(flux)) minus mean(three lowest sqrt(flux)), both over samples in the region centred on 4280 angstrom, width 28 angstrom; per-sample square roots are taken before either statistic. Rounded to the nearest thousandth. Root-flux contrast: 0.037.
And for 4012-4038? 0.112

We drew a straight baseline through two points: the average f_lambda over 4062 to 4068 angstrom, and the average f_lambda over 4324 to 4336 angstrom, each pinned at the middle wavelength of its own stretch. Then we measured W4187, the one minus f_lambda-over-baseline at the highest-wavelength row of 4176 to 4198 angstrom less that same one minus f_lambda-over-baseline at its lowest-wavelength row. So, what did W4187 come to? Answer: -0.073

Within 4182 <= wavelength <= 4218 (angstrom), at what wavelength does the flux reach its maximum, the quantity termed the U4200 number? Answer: 4211.0 angstrom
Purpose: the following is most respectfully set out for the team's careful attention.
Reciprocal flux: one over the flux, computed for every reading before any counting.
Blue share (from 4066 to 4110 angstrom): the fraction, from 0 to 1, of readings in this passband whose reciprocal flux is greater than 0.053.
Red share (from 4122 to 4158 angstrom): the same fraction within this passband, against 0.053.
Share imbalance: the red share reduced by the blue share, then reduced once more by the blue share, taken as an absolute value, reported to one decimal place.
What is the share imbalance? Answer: 1.2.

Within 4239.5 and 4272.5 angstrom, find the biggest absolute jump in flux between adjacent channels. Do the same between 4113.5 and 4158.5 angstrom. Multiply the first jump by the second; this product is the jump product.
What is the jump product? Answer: 2.1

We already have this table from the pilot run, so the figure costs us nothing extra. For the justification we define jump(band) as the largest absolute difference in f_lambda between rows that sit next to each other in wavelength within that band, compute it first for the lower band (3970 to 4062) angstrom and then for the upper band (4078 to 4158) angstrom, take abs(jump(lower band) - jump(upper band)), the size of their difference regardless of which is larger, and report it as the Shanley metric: 2.4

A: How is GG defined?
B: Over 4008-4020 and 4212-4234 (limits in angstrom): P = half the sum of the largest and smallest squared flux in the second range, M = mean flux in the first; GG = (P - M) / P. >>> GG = 0.944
